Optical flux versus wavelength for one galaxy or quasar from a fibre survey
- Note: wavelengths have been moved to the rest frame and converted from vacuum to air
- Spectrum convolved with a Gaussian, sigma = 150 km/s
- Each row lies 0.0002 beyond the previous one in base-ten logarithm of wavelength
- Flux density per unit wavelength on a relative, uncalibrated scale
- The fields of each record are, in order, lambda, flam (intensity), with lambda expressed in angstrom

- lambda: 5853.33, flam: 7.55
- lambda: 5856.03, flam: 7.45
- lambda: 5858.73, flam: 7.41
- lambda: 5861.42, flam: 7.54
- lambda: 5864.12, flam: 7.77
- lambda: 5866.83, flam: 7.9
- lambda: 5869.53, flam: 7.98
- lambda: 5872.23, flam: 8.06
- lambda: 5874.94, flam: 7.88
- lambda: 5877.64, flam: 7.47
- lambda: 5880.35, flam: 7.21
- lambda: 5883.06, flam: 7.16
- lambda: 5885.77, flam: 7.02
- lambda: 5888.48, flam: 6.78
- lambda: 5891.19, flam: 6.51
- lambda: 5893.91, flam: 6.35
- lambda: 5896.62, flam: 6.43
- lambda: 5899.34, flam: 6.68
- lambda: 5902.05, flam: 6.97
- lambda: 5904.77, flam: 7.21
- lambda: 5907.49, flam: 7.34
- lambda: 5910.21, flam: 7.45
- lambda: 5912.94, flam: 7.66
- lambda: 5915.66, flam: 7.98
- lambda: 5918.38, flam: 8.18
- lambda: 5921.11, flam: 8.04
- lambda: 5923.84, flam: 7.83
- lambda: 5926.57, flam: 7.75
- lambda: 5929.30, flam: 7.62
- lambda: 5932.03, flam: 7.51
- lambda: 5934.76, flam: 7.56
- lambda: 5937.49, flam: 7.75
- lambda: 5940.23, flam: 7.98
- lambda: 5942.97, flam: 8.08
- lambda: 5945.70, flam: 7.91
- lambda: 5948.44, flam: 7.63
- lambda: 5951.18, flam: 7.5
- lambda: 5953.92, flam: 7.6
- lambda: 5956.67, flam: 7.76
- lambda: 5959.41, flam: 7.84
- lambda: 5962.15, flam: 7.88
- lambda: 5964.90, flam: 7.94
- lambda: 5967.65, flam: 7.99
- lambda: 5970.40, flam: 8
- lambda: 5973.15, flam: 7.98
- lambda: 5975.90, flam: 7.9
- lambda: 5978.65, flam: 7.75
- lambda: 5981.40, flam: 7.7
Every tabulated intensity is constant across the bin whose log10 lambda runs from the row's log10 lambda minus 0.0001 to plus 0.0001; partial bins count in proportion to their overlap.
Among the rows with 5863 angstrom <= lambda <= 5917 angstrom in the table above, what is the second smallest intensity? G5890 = 6.43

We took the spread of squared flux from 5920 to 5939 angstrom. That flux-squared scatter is 3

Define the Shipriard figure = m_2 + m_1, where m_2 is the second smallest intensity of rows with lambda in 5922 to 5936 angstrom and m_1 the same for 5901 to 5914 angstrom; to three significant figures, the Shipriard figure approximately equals 14.8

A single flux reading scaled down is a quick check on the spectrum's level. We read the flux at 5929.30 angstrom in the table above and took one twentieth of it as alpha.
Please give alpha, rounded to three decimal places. 0.381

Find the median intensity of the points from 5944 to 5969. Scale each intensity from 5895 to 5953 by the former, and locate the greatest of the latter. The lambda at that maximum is 5918.38 angstrom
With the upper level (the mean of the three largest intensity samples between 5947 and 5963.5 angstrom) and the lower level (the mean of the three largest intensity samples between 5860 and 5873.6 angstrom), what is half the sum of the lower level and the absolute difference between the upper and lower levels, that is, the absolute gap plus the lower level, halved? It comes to 4.07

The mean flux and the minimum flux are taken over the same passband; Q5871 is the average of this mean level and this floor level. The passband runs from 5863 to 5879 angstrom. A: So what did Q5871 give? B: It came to 7.66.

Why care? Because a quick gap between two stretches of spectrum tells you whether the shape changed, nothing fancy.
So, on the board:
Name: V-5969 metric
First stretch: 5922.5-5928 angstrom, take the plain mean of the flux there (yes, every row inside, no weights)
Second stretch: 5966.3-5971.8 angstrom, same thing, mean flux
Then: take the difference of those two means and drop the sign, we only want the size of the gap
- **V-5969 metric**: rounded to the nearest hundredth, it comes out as 0.21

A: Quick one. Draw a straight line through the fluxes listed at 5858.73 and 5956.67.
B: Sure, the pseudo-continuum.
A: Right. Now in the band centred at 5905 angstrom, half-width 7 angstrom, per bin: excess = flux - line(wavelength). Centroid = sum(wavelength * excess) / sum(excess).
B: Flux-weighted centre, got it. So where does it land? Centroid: 5902.6 angstrom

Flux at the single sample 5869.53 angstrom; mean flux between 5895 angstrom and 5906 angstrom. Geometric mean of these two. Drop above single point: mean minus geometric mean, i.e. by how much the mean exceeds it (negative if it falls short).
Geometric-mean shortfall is -0.6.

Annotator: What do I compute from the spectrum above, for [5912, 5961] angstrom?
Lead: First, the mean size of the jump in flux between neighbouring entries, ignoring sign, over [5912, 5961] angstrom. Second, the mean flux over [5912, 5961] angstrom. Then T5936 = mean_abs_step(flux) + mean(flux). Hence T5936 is 7.9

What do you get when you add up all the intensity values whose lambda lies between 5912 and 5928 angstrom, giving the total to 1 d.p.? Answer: 47.4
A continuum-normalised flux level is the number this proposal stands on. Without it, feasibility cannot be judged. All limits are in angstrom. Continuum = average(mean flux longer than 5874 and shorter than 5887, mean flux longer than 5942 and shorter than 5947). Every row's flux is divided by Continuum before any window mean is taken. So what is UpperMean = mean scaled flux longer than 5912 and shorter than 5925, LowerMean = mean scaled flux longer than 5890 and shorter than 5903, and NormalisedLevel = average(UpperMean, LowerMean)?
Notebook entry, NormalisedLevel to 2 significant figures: 0.95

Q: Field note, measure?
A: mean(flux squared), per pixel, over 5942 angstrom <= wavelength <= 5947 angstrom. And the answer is 63.9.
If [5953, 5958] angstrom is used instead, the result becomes 59.0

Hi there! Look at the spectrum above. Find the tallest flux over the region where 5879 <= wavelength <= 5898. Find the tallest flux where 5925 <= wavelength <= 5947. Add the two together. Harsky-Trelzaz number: 15.3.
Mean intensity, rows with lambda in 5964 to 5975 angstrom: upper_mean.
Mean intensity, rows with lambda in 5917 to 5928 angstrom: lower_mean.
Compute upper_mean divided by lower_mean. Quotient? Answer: 1.00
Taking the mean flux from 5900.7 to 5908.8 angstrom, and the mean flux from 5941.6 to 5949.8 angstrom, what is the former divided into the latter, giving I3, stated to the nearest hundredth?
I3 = 1.10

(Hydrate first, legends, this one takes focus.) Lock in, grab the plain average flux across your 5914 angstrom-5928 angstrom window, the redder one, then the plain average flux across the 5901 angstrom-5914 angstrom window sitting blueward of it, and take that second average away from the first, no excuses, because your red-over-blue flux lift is 0.63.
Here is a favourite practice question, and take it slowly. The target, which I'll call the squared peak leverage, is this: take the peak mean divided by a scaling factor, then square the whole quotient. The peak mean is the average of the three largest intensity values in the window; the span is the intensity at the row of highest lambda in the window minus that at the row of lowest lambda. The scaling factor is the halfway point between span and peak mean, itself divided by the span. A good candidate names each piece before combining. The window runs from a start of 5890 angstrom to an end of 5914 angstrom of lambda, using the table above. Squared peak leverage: 4.0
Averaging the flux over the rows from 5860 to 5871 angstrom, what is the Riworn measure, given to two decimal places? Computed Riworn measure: 7.80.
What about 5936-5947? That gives 7.93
